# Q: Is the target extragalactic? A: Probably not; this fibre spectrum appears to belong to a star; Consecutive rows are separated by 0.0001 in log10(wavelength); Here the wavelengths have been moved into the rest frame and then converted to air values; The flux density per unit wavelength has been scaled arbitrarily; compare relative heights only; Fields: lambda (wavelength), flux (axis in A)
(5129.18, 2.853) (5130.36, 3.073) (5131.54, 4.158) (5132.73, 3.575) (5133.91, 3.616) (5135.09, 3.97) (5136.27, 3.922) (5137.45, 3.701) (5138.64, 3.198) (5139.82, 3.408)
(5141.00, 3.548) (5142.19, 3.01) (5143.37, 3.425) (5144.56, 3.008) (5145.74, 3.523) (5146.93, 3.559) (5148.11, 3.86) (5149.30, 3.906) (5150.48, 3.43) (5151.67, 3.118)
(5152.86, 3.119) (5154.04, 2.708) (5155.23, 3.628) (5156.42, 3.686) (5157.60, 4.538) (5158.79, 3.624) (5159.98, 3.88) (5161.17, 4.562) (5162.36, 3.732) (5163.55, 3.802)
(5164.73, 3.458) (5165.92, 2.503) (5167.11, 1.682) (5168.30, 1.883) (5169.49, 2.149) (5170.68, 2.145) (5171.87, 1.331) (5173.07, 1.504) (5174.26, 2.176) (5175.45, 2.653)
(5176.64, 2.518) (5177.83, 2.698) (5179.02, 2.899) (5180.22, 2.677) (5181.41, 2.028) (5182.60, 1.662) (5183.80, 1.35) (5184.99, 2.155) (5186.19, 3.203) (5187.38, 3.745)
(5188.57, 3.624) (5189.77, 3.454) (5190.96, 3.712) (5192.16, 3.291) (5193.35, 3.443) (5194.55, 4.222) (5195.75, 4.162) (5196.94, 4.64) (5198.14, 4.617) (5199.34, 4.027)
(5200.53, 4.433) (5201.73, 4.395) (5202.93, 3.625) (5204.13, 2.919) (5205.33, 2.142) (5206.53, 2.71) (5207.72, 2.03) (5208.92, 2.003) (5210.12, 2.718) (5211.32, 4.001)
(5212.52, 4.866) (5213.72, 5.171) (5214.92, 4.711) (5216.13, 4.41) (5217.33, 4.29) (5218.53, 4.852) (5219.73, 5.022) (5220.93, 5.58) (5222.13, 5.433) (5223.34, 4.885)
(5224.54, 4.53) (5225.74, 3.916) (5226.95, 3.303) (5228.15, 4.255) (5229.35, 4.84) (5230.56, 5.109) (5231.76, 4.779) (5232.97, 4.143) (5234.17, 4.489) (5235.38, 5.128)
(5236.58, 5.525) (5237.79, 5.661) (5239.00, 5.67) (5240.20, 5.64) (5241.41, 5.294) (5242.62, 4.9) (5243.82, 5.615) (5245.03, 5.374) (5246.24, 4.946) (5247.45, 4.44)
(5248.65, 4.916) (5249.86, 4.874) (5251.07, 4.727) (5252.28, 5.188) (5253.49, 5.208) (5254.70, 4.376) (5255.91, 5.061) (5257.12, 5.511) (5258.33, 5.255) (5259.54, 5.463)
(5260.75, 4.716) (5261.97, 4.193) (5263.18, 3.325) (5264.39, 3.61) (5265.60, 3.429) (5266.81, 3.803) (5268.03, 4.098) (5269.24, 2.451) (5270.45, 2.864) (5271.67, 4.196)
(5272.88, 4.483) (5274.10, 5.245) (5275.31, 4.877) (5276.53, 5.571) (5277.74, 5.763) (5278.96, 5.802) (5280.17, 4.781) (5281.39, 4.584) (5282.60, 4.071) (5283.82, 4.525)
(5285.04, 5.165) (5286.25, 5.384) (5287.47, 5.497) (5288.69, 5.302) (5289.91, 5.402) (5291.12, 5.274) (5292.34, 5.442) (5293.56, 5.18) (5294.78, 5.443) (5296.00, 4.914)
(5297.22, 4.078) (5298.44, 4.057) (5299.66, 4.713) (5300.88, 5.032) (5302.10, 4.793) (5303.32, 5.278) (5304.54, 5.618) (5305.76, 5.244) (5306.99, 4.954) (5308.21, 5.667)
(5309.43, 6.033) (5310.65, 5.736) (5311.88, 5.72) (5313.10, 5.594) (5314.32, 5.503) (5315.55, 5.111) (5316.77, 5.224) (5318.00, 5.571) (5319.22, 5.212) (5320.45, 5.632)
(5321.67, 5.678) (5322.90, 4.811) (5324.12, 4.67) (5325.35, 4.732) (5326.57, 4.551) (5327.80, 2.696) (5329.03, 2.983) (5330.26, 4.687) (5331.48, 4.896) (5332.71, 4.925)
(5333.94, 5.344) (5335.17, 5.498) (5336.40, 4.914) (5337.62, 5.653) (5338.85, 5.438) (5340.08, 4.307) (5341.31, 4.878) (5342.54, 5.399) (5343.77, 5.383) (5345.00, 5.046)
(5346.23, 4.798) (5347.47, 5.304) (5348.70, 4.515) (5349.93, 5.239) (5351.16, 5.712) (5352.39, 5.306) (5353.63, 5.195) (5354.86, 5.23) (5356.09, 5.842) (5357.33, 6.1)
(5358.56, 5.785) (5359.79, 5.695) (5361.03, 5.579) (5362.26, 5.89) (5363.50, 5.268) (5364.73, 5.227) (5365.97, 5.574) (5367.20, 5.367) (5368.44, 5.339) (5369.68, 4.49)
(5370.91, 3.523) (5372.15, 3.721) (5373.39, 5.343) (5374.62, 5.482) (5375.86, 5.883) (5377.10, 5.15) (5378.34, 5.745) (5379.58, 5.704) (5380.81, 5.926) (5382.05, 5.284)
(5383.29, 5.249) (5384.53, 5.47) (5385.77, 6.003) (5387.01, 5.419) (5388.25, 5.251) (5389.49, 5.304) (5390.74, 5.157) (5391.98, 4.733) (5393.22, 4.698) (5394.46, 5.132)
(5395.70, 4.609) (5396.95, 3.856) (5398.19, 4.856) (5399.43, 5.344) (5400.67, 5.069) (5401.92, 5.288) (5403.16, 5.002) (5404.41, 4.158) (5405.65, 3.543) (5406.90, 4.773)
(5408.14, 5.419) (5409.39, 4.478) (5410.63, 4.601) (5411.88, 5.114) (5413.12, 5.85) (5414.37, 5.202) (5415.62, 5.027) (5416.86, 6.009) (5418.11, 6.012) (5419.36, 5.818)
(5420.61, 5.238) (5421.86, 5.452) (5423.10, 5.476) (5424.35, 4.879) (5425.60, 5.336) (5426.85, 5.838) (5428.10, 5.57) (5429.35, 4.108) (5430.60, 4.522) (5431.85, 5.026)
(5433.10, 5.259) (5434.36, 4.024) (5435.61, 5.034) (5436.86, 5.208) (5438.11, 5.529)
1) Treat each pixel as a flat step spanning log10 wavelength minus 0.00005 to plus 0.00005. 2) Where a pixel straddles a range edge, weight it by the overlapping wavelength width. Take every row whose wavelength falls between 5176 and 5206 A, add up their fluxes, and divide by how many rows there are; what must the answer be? 3.3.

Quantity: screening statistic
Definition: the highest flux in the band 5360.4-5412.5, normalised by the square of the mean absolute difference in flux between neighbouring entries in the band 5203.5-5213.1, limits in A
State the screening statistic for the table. 12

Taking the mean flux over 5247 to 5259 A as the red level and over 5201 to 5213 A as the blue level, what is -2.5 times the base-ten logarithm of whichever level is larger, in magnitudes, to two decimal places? -1.74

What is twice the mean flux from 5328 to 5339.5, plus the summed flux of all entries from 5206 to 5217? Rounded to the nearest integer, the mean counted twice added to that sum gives 42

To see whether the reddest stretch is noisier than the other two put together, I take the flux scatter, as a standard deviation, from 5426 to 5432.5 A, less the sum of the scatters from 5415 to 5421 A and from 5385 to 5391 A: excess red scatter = -0.1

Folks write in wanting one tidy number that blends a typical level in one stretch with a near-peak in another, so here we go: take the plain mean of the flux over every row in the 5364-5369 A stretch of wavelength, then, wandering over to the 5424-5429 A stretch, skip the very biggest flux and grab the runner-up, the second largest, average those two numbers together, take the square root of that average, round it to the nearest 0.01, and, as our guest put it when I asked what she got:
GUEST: 2.34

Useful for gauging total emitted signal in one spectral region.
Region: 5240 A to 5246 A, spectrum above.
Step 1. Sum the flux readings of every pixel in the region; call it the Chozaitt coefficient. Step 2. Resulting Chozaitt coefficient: 26.8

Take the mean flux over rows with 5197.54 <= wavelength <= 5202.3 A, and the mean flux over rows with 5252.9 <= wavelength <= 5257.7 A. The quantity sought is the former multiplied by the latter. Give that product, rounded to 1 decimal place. 22.0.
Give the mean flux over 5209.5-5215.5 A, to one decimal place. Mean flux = 4.3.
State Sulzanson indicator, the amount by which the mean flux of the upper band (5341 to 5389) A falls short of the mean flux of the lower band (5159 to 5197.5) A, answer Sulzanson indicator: -2.4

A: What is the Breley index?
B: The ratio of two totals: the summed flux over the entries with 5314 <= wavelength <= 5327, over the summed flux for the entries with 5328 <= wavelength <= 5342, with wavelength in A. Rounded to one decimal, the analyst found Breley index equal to 1.1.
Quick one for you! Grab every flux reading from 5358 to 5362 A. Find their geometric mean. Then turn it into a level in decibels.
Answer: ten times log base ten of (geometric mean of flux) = 7.5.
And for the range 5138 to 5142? 5.3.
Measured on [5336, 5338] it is 7.2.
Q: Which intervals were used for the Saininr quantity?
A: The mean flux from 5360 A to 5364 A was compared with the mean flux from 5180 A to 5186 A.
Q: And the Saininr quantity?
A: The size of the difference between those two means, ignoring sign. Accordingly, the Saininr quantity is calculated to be 3.6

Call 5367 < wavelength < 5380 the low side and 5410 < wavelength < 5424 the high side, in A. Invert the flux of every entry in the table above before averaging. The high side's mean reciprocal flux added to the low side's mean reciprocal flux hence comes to 0.39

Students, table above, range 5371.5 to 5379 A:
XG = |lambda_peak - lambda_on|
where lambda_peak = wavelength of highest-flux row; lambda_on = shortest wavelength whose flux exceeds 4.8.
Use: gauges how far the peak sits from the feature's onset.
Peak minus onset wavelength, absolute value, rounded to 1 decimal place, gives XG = 2.5 A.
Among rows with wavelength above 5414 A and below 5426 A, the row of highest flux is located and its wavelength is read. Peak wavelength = 5418.11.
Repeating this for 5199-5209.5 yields 5200.53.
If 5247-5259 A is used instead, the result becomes 5257.12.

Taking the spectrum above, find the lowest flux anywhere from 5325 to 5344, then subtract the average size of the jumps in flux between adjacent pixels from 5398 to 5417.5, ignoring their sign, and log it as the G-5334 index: 2.1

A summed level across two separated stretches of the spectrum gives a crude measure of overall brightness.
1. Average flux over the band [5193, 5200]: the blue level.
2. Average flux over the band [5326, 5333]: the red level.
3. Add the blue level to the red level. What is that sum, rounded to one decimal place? 8.3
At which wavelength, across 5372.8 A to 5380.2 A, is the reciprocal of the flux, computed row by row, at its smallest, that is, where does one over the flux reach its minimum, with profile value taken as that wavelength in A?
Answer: 5375.86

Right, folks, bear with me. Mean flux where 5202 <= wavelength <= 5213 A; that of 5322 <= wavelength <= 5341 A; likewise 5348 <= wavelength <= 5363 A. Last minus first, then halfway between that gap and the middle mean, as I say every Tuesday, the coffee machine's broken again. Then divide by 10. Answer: 0.359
